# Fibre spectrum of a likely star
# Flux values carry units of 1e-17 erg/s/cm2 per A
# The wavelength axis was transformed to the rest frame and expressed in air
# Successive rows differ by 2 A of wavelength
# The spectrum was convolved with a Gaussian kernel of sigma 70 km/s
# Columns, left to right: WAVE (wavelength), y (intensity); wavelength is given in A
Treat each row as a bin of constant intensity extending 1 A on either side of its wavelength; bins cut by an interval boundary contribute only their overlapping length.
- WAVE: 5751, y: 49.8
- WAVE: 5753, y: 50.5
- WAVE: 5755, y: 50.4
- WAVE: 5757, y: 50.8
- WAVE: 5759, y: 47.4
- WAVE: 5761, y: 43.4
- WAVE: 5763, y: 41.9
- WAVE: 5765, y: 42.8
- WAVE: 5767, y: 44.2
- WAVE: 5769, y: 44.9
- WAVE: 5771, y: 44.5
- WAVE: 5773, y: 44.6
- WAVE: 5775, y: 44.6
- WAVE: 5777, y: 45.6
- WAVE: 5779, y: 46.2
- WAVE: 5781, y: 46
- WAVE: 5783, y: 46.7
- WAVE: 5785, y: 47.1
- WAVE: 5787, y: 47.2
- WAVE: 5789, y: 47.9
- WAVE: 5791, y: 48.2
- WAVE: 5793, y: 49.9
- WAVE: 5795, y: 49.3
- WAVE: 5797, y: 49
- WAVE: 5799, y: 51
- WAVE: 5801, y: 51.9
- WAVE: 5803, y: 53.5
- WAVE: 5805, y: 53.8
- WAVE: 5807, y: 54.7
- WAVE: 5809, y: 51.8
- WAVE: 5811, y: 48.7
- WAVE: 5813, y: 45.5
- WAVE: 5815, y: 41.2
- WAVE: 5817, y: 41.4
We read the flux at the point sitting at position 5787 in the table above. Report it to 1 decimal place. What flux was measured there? 47.2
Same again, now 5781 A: 46.0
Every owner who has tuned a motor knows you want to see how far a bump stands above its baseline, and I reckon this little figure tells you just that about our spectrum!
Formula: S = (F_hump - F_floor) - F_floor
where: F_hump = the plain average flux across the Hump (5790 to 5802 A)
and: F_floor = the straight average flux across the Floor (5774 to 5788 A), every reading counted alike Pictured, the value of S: -42.5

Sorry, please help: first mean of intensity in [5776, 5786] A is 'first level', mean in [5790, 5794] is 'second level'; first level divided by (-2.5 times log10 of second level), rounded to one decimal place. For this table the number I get -11.0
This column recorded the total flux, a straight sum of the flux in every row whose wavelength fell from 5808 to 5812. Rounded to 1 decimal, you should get 100.5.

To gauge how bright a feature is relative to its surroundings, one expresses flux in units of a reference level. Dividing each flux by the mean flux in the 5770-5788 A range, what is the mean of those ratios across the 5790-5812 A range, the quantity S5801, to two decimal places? 1.11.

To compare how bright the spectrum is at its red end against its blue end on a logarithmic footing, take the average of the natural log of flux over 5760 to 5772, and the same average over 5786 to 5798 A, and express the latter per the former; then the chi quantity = 1.029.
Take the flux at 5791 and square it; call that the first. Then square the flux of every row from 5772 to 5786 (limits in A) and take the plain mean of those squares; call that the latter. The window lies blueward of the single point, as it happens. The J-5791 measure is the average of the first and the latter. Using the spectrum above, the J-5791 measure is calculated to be 2212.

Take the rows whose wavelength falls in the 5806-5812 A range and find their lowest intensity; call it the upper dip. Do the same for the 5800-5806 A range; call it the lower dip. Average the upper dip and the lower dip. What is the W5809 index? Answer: 50.3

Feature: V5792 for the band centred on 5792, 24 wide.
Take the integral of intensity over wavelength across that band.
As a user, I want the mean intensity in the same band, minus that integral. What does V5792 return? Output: -1126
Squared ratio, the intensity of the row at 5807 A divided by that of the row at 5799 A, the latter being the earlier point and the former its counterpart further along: 1.15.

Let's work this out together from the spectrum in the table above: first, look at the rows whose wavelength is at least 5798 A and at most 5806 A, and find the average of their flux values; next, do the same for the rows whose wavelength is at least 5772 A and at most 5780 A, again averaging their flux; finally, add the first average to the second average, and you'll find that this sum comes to 98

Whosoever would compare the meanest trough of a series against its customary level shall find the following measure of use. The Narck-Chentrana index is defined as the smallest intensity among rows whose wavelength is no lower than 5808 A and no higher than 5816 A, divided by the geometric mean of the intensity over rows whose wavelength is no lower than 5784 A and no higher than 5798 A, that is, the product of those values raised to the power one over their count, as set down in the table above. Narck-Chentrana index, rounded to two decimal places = 0.85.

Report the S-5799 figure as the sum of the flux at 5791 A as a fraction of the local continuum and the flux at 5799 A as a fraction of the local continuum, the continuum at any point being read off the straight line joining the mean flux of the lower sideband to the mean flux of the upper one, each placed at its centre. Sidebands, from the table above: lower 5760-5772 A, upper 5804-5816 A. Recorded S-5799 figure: 2.09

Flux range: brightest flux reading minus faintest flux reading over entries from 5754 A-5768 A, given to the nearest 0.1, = 8.9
